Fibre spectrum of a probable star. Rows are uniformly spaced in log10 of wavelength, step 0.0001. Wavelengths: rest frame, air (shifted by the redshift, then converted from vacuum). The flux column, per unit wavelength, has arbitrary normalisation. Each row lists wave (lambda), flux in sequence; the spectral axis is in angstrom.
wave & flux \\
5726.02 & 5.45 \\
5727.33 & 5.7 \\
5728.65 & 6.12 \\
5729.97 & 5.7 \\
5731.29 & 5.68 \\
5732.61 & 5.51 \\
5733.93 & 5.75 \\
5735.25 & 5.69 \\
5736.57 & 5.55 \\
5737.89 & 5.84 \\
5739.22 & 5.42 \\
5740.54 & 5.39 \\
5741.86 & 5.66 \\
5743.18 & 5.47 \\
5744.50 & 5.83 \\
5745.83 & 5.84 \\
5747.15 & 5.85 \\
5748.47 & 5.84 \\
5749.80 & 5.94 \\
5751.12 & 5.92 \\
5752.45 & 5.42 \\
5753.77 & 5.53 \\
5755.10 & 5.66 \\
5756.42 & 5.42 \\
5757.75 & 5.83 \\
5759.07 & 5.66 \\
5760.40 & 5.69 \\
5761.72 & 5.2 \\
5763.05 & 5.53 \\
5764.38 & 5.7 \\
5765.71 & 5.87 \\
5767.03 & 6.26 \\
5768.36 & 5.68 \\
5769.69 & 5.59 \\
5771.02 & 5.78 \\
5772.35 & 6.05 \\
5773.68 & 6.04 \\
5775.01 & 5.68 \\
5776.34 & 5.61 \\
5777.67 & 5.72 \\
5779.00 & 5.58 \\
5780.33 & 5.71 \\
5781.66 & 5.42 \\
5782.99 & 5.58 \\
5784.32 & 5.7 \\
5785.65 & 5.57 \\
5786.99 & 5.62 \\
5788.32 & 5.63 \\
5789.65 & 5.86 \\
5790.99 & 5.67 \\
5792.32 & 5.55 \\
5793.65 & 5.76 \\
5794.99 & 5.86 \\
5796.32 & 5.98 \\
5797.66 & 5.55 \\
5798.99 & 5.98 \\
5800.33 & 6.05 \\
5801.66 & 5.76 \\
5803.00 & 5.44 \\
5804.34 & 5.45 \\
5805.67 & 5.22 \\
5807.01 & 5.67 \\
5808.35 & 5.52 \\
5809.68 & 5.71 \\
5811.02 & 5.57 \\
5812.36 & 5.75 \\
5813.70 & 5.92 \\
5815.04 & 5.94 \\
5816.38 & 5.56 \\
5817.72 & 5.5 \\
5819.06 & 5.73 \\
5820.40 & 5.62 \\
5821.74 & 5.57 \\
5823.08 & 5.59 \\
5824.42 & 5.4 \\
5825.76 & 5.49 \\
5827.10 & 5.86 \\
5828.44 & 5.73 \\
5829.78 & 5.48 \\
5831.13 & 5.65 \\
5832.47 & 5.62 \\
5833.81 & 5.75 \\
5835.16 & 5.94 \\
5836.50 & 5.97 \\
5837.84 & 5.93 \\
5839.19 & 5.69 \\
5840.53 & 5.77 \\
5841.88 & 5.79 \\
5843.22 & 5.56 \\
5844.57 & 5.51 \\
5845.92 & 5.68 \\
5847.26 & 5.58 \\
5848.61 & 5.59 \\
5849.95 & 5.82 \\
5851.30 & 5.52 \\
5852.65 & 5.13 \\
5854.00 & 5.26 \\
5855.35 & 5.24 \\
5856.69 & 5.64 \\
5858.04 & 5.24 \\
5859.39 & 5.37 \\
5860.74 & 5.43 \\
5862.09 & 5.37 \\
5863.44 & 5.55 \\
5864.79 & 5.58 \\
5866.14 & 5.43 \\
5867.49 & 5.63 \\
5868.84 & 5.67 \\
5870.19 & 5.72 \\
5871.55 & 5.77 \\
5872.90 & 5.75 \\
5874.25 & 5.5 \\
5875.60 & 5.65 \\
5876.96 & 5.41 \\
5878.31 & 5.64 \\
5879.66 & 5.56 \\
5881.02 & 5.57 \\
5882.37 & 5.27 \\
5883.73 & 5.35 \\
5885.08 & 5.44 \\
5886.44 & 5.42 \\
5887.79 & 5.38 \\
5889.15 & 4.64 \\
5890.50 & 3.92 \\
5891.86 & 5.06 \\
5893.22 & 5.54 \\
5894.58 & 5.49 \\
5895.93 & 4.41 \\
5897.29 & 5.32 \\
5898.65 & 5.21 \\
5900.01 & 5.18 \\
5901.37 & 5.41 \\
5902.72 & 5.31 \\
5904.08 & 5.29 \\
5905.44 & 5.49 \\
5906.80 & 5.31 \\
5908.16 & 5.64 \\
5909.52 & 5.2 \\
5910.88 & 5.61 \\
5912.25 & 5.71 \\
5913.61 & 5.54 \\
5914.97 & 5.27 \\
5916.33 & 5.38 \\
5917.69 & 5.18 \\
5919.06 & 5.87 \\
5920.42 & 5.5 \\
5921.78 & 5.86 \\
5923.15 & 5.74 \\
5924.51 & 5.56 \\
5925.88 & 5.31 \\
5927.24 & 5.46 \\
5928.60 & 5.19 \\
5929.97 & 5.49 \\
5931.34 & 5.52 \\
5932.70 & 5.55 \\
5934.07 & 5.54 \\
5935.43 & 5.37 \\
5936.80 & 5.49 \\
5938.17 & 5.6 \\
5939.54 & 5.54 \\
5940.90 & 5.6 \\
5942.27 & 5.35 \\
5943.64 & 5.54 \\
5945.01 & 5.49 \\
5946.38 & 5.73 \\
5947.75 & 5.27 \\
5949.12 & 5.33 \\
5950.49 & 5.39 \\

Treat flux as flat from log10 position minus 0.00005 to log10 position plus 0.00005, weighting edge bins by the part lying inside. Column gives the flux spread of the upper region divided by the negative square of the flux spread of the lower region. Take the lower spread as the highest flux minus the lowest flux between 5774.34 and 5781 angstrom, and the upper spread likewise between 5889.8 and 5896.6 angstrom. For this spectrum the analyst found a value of -83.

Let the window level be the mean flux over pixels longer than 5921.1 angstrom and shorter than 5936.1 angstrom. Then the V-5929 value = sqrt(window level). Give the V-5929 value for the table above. 2.35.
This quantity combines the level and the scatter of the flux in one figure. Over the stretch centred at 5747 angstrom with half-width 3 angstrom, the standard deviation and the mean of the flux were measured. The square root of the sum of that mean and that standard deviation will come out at 2.43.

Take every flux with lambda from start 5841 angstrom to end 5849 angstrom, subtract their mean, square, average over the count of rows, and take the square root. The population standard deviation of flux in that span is 0.092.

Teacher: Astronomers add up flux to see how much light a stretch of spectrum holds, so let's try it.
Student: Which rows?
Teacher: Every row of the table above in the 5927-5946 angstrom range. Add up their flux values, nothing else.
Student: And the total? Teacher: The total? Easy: 77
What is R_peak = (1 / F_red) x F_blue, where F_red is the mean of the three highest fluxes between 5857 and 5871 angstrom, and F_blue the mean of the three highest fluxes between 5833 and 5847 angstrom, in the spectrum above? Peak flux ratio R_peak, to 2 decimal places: 1.05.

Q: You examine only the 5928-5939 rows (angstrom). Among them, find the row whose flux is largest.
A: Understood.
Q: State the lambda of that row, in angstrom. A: 5938.17 angstrom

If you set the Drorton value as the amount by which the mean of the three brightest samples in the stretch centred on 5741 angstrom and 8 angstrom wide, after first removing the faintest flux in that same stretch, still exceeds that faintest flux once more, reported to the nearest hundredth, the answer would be -5.00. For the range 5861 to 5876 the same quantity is -4.99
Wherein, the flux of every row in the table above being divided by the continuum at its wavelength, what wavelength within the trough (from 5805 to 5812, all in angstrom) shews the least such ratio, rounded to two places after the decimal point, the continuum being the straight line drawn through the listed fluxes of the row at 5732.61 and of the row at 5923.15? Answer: 5805.67 angstrom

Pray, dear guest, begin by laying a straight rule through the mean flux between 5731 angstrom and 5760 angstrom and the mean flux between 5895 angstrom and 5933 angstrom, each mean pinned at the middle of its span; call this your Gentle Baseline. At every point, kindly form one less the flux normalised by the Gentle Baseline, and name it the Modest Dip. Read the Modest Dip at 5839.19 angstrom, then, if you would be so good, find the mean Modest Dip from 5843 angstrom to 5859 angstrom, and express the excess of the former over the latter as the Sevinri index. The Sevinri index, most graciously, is -0.035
